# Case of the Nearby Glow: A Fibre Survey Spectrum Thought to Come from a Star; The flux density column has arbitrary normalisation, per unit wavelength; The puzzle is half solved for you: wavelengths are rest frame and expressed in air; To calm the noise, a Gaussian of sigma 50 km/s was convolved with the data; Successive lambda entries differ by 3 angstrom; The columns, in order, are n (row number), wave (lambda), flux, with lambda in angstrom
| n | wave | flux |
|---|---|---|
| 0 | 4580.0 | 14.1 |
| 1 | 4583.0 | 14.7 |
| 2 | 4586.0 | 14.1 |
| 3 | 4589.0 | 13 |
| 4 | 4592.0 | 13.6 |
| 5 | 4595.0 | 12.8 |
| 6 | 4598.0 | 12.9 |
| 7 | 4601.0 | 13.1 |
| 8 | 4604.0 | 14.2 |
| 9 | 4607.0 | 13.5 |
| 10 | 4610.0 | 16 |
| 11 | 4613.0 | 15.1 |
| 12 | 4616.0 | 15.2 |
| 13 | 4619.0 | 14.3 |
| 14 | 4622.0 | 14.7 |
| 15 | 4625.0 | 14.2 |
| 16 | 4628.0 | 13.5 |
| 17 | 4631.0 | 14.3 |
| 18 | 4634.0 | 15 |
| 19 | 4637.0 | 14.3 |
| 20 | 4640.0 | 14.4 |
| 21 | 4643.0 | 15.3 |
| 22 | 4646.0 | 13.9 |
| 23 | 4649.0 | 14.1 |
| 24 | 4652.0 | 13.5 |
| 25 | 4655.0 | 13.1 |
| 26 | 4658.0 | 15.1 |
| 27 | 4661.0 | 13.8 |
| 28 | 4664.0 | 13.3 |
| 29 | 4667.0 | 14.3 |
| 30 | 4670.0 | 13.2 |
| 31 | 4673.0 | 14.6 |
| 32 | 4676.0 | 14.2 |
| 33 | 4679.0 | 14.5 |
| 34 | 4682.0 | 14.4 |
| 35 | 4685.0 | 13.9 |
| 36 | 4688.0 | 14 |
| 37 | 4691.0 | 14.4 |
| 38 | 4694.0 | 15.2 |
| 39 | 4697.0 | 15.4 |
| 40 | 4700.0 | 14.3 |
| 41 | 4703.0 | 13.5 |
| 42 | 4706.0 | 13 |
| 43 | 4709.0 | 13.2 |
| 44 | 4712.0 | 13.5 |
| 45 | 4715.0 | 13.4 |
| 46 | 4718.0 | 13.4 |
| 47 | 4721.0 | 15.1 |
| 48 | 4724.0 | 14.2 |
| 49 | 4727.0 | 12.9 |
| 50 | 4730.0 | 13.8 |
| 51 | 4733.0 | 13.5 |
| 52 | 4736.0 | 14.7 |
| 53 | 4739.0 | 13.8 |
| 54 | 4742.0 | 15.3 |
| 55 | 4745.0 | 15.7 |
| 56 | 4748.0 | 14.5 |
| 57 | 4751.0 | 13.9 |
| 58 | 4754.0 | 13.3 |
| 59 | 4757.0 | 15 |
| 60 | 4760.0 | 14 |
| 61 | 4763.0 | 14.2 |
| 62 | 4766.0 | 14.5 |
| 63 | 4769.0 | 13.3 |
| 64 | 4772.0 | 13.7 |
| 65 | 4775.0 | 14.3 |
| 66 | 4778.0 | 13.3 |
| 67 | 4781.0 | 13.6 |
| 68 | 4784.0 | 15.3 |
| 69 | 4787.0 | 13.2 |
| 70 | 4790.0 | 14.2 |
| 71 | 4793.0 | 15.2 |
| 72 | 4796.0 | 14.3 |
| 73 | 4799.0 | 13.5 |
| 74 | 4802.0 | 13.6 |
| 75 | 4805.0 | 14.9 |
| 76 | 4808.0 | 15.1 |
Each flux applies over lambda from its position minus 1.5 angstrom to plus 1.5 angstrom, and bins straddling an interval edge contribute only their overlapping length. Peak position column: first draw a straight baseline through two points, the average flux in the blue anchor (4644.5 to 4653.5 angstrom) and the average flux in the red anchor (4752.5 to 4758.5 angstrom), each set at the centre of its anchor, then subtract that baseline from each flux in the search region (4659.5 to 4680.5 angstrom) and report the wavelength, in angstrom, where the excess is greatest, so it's 4673.0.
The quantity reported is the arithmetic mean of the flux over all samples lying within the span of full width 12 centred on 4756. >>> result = 14.1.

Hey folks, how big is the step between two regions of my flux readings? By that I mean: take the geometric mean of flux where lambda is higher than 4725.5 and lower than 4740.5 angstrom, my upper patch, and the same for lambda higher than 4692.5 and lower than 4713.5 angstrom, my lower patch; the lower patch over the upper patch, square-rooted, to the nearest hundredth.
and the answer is 1.01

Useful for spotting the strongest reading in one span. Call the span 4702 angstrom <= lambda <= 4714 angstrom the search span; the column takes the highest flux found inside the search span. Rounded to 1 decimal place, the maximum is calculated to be 13.5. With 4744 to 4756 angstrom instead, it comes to 15.7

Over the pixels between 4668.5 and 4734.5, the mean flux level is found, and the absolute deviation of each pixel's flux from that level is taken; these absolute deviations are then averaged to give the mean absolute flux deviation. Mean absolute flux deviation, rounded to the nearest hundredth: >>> 0.59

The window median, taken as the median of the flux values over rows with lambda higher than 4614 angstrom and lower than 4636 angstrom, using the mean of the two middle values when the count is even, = 14.3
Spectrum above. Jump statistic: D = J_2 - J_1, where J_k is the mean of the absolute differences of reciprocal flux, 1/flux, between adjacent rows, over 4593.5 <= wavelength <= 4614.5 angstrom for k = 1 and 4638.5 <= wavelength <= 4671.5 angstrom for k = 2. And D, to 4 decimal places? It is 0.0003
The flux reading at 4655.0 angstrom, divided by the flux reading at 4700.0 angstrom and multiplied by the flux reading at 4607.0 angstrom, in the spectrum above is 12.4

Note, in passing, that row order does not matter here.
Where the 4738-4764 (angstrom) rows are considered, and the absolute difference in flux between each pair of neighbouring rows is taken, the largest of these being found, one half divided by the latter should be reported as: 0.29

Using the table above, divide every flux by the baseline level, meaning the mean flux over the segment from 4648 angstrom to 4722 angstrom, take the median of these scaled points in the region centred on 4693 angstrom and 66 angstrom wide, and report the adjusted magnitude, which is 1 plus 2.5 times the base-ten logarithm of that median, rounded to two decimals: 1.01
